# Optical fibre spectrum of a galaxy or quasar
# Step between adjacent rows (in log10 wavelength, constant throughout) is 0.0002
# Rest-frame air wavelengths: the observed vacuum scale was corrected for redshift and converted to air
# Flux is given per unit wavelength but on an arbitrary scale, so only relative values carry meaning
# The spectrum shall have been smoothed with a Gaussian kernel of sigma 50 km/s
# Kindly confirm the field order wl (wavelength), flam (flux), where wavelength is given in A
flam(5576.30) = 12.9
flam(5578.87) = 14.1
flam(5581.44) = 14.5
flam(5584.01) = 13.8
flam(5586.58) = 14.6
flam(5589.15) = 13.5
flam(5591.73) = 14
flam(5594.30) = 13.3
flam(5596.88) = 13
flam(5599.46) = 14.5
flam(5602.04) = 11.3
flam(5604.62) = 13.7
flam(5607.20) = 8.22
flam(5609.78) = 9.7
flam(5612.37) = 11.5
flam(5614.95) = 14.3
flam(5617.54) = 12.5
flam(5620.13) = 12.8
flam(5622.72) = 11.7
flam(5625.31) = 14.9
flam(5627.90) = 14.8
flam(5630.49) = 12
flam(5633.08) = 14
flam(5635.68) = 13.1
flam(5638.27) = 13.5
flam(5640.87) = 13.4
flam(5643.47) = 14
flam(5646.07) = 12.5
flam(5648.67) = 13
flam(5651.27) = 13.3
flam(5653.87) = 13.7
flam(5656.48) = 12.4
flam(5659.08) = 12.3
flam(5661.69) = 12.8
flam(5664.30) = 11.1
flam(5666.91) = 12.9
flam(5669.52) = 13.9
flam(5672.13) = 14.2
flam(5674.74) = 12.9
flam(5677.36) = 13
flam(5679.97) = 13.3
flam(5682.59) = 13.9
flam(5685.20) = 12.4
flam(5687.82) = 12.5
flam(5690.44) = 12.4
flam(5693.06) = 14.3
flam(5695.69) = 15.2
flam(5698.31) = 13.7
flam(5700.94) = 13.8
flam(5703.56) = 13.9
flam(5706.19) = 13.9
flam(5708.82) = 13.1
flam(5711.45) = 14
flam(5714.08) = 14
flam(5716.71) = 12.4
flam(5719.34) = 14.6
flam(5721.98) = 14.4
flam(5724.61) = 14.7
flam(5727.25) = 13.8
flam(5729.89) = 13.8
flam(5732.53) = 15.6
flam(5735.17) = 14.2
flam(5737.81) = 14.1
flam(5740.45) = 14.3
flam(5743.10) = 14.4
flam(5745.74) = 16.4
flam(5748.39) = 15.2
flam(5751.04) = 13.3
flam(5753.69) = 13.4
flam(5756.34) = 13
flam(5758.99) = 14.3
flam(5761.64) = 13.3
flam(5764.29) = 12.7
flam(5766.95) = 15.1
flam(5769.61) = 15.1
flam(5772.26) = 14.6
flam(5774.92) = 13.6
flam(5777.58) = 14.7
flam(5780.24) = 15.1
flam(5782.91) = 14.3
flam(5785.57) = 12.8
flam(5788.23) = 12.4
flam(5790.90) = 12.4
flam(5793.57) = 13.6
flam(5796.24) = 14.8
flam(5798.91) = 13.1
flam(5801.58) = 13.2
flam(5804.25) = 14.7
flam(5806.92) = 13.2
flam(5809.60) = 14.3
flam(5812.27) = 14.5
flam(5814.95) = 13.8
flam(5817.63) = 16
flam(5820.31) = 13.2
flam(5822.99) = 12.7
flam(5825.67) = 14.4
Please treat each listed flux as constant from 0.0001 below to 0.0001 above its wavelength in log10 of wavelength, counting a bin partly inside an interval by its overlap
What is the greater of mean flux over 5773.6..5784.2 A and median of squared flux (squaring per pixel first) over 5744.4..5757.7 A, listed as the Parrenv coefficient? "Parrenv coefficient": 180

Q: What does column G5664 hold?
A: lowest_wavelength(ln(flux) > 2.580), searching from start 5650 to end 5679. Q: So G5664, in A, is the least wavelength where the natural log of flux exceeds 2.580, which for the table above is 5651.27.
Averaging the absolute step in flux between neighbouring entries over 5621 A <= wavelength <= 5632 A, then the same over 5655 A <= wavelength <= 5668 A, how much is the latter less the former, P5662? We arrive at -1.01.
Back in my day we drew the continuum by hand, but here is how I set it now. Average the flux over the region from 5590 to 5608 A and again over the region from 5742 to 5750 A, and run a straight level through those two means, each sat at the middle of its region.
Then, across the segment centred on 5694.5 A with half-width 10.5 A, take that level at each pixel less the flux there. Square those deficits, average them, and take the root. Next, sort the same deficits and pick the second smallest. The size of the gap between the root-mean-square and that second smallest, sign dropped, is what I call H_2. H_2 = 1.18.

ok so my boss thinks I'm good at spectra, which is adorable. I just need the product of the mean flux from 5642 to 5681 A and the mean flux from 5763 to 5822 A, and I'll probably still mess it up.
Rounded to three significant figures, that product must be 182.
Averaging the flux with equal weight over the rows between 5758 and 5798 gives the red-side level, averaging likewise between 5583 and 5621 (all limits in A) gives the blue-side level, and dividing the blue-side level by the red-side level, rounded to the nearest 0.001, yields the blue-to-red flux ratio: 0.913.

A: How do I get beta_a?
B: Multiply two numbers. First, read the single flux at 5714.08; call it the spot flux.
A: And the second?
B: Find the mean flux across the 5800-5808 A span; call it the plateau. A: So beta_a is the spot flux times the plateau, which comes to 192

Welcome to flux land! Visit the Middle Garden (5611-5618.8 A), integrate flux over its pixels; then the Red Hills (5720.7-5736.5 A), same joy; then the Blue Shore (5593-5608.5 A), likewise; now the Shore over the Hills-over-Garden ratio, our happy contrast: 83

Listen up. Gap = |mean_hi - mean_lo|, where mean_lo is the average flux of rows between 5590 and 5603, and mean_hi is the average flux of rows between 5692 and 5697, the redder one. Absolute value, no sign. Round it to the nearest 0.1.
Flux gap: 1.5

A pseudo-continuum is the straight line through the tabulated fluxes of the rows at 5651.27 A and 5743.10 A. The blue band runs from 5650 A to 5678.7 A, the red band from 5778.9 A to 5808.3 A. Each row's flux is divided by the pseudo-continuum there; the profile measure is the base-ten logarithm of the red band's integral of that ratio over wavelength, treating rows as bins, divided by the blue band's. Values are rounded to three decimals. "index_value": -0.016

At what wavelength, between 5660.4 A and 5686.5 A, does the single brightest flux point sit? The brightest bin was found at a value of 5672.13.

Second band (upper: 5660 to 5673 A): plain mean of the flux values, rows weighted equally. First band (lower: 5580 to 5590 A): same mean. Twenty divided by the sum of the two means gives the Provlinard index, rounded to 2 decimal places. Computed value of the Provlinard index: 0.74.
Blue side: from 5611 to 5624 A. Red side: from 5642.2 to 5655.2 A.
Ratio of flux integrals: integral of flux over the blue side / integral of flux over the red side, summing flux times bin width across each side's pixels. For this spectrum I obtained 0.94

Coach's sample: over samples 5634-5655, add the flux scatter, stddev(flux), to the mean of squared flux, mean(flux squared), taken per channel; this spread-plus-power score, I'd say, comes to 178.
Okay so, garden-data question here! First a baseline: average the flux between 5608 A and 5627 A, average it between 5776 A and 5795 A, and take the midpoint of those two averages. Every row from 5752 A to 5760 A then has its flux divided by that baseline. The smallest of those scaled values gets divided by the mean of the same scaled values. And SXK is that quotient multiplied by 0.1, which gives 0.096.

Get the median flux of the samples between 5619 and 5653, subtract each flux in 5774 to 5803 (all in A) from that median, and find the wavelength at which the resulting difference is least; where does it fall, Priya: 5780.24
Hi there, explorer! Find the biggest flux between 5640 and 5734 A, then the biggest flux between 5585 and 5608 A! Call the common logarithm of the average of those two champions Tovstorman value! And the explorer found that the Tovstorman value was 1.18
